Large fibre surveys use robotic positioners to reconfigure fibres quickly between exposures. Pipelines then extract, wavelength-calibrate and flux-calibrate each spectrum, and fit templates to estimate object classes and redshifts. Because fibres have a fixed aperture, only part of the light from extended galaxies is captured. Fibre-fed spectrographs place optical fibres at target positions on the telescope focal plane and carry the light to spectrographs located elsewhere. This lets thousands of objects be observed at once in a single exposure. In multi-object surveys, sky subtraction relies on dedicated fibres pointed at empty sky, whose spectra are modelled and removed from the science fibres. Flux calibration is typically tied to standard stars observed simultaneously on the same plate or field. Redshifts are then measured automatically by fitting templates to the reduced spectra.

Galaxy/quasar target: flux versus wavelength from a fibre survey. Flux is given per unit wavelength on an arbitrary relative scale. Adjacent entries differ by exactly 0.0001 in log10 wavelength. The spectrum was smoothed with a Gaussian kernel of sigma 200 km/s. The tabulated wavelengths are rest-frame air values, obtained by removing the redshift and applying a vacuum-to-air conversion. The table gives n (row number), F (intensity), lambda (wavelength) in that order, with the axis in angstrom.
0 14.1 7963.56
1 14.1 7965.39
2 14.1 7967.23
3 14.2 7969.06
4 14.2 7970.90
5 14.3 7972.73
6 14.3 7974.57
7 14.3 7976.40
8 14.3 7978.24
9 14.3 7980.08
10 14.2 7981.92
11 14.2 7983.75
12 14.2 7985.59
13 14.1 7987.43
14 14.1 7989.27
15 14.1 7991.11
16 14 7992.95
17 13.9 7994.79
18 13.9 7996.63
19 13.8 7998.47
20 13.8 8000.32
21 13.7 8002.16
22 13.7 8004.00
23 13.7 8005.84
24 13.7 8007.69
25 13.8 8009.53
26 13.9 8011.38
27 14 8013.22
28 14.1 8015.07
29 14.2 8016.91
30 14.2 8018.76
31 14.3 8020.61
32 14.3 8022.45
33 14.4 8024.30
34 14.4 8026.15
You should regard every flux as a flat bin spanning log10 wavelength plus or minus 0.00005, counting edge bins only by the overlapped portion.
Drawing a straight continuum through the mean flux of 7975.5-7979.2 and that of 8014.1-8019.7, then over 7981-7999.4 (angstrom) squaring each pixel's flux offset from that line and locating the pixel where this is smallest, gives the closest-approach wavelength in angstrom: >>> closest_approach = 7985.59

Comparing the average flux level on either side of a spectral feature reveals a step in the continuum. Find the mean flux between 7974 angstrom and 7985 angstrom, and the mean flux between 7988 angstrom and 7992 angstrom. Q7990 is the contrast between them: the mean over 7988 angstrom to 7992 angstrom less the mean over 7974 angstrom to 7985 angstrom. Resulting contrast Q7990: -0.17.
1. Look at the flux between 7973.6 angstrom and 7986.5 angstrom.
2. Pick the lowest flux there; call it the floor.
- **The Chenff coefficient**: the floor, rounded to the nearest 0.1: 14.2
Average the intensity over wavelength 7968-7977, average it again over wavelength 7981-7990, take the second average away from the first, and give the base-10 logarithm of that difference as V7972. -1.0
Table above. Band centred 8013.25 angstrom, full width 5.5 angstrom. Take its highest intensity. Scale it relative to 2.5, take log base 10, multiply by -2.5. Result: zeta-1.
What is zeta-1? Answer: -1.88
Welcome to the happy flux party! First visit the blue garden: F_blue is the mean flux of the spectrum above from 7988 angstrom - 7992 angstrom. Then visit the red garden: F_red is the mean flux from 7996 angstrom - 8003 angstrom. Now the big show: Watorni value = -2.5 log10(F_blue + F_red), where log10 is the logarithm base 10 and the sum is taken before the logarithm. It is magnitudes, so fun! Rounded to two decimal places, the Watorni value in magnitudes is -3.61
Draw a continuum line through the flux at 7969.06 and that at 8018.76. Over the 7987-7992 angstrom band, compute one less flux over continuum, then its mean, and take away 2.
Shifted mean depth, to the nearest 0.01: -1.99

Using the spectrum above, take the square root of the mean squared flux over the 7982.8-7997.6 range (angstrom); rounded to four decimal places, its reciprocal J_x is 0.0711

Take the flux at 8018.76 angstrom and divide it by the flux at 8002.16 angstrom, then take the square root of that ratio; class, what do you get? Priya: 1.02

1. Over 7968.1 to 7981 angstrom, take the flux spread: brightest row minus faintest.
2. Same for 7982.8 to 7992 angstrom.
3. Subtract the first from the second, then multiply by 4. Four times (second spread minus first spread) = 0.0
